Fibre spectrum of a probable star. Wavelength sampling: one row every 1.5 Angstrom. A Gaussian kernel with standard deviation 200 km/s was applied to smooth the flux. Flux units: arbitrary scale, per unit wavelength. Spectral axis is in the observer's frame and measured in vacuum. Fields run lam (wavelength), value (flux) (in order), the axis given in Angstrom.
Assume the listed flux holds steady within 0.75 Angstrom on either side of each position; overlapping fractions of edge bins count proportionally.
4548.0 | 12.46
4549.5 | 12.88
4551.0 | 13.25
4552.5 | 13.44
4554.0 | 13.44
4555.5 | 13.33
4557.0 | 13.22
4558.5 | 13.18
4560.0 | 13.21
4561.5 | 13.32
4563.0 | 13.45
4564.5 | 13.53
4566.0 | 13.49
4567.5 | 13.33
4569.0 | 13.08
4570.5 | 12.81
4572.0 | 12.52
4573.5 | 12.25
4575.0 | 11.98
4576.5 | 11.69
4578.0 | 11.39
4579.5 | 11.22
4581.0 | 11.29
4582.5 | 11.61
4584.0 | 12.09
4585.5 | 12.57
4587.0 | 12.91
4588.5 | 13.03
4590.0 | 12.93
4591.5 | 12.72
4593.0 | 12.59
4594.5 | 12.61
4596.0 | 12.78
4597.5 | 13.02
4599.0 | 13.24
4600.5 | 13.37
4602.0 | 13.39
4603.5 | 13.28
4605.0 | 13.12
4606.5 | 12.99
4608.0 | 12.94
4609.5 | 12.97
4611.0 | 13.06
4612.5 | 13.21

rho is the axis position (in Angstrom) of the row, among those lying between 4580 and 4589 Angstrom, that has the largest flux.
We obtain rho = 4588.5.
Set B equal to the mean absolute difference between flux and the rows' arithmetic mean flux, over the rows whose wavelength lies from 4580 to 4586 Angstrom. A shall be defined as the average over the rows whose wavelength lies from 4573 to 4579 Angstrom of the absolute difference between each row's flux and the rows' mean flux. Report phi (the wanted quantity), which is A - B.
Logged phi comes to -0.15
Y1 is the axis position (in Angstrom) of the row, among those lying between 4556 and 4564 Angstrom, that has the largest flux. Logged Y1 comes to 4563.0 Angstrom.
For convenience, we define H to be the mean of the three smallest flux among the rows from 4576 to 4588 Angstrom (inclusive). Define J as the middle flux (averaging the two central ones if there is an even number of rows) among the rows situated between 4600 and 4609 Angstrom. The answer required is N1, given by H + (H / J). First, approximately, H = 11.3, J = 13.2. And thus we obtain 12.2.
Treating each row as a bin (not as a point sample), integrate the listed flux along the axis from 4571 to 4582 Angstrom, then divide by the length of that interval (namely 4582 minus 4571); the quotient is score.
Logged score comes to 11.8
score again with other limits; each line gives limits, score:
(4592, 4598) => 12.7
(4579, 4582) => 11.3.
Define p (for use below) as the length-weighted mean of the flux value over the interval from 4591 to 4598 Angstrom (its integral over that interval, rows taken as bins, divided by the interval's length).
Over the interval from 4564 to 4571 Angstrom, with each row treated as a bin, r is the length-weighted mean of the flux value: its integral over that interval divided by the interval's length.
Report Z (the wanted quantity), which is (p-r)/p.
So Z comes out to -0.04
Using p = 12.7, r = 13.3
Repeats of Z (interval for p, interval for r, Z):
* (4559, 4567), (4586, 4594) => 0.04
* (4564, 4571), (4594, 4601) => 0.02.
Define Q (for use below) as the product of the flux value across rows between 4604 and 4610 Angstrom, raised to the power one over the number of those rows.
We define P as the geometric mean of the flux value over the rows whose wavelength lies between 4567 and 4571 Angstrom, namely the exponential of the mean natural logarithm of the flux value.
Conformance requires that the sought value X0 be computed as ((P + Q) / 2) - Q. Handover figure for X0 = 0.03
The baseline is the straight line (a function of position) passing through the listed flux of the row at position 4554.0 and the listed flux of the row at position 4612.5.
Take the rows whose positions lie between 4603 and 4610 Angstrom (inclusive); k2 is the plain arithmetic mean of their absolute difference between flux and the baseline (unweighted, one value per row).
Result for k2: 0.2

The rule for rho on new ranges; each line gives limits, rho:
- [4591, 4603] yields 4602.0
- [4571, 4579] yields 4572.0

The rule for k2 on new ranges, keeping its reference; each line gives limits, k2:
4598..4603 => 0.1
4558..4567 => 0.1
